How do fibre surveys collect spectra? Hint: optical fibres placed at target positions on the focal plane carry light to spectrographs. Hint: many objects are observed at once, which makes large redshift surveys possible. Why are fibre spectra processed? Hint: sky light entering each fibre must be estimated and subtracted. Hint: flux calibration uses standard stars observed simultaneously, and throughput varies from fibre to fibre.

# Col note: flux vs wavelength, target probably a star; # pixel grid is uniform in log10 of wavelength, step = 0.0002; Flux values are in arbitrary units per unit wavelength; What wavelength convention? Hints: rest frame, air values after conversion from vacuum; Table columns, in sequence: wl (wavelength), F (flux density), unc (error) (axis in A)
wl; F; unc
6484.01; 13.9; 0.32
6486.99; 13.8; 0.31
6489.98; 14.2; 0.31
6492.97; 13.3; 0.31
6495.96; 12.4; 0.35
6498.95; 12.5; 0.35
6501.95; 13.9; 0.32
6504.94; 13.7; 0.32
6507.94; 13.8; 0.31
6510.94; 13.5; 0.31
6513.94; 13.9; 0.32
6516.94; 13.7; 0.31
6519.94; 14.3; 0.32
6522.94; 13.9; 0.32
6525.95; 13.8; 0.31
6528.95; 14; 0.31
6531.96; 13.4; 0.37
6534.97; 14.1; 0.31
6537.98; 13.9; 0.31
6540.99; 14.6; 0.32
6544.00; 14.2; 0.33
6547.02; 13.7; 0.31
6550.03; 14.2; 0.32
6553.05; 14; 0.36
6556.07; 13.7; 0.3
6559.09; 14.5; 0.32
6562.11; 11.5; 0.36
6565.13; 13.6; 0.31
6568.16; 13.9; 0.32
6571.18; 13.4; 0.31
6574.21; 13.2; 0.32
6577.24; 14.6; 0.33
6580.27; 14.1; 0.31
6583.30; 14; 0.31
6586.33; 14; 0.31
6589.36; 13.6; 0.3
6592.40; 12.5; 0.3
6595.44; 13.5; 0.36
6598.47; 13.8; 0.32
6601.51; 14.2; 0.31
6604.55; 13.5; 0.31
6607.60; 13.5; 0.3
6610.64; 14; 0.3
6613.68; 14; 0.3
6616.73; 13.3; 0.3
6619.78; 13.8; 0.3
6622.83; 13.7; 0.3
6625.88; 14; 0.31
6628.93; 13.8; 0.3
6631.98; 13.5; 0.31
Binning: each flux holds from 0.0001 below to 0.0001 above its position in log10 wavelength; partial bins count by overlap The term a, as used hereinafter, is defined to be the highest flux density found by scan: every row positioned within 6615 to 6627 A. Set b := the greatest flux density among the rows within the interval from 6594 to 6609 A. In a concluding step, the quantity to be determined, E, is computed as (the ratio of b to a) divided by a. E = 0.072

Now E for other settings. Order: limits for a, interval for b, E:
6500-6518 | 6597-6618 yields 0.073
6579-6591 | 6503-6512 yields 0.069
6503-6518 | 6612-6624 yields 0.072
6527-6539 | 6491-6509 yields 0.070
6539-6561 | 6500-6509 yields 0.065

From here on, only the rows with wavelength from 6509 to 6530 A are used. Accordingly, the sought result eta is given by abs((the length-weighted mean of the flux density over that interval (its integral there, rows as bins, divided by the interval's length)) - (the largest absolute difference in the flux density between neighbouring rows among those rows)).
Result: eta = 13.3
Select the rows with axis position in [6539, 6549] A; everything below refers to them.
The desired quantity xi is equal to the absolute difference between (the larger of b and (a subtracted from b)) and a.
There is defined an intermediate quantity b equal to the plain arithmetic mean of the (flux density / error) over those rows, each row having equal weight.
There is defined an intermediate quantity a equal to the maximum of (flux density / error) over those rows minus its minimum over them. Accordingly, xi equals 42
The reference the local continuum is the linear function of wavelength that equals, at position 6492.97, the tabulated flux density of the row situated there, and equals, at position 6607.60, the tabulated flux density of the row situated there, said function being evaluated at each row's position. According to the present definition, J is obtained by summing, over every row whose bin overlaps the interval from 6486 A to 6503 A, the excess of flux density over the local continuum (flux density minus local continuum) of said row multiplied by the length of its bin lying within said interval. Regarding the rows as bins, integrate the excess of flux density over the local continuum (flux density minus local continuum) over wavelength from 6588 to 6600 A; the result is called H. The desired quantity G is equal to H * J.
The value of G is -1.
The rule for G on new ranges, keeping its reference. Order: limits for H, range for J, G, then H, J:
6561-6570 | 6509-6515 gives -7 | -3.1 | 2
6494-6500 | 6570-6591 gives -39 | -4.8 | 8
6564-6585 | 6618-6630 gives 28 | 8.2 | 3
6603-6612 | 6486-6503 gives 0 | 1.5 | 0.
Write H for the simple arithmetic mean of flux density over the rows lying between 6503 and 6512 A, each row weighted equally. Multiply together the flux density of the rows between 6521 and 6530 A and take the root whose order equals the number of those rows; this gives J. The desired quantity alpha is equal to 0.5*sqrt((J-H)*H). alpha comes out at 0.9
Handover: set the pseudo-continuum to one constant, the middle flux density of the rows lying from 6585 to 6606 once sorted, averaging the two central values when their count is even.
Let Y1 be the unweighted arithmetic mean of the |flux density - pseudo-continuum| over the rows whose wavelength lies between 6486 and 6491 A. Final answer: 0.4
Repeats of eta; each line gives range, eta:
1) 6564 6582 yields 12.4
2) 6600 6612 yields 13.1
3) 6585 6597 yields 12.3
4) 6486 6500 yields 12.3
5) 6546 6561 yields 13.2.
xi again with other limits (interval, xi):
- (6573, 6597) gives 35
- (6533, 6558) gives 37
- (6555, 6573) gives 29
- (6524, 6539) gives 34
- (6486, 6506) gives 31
